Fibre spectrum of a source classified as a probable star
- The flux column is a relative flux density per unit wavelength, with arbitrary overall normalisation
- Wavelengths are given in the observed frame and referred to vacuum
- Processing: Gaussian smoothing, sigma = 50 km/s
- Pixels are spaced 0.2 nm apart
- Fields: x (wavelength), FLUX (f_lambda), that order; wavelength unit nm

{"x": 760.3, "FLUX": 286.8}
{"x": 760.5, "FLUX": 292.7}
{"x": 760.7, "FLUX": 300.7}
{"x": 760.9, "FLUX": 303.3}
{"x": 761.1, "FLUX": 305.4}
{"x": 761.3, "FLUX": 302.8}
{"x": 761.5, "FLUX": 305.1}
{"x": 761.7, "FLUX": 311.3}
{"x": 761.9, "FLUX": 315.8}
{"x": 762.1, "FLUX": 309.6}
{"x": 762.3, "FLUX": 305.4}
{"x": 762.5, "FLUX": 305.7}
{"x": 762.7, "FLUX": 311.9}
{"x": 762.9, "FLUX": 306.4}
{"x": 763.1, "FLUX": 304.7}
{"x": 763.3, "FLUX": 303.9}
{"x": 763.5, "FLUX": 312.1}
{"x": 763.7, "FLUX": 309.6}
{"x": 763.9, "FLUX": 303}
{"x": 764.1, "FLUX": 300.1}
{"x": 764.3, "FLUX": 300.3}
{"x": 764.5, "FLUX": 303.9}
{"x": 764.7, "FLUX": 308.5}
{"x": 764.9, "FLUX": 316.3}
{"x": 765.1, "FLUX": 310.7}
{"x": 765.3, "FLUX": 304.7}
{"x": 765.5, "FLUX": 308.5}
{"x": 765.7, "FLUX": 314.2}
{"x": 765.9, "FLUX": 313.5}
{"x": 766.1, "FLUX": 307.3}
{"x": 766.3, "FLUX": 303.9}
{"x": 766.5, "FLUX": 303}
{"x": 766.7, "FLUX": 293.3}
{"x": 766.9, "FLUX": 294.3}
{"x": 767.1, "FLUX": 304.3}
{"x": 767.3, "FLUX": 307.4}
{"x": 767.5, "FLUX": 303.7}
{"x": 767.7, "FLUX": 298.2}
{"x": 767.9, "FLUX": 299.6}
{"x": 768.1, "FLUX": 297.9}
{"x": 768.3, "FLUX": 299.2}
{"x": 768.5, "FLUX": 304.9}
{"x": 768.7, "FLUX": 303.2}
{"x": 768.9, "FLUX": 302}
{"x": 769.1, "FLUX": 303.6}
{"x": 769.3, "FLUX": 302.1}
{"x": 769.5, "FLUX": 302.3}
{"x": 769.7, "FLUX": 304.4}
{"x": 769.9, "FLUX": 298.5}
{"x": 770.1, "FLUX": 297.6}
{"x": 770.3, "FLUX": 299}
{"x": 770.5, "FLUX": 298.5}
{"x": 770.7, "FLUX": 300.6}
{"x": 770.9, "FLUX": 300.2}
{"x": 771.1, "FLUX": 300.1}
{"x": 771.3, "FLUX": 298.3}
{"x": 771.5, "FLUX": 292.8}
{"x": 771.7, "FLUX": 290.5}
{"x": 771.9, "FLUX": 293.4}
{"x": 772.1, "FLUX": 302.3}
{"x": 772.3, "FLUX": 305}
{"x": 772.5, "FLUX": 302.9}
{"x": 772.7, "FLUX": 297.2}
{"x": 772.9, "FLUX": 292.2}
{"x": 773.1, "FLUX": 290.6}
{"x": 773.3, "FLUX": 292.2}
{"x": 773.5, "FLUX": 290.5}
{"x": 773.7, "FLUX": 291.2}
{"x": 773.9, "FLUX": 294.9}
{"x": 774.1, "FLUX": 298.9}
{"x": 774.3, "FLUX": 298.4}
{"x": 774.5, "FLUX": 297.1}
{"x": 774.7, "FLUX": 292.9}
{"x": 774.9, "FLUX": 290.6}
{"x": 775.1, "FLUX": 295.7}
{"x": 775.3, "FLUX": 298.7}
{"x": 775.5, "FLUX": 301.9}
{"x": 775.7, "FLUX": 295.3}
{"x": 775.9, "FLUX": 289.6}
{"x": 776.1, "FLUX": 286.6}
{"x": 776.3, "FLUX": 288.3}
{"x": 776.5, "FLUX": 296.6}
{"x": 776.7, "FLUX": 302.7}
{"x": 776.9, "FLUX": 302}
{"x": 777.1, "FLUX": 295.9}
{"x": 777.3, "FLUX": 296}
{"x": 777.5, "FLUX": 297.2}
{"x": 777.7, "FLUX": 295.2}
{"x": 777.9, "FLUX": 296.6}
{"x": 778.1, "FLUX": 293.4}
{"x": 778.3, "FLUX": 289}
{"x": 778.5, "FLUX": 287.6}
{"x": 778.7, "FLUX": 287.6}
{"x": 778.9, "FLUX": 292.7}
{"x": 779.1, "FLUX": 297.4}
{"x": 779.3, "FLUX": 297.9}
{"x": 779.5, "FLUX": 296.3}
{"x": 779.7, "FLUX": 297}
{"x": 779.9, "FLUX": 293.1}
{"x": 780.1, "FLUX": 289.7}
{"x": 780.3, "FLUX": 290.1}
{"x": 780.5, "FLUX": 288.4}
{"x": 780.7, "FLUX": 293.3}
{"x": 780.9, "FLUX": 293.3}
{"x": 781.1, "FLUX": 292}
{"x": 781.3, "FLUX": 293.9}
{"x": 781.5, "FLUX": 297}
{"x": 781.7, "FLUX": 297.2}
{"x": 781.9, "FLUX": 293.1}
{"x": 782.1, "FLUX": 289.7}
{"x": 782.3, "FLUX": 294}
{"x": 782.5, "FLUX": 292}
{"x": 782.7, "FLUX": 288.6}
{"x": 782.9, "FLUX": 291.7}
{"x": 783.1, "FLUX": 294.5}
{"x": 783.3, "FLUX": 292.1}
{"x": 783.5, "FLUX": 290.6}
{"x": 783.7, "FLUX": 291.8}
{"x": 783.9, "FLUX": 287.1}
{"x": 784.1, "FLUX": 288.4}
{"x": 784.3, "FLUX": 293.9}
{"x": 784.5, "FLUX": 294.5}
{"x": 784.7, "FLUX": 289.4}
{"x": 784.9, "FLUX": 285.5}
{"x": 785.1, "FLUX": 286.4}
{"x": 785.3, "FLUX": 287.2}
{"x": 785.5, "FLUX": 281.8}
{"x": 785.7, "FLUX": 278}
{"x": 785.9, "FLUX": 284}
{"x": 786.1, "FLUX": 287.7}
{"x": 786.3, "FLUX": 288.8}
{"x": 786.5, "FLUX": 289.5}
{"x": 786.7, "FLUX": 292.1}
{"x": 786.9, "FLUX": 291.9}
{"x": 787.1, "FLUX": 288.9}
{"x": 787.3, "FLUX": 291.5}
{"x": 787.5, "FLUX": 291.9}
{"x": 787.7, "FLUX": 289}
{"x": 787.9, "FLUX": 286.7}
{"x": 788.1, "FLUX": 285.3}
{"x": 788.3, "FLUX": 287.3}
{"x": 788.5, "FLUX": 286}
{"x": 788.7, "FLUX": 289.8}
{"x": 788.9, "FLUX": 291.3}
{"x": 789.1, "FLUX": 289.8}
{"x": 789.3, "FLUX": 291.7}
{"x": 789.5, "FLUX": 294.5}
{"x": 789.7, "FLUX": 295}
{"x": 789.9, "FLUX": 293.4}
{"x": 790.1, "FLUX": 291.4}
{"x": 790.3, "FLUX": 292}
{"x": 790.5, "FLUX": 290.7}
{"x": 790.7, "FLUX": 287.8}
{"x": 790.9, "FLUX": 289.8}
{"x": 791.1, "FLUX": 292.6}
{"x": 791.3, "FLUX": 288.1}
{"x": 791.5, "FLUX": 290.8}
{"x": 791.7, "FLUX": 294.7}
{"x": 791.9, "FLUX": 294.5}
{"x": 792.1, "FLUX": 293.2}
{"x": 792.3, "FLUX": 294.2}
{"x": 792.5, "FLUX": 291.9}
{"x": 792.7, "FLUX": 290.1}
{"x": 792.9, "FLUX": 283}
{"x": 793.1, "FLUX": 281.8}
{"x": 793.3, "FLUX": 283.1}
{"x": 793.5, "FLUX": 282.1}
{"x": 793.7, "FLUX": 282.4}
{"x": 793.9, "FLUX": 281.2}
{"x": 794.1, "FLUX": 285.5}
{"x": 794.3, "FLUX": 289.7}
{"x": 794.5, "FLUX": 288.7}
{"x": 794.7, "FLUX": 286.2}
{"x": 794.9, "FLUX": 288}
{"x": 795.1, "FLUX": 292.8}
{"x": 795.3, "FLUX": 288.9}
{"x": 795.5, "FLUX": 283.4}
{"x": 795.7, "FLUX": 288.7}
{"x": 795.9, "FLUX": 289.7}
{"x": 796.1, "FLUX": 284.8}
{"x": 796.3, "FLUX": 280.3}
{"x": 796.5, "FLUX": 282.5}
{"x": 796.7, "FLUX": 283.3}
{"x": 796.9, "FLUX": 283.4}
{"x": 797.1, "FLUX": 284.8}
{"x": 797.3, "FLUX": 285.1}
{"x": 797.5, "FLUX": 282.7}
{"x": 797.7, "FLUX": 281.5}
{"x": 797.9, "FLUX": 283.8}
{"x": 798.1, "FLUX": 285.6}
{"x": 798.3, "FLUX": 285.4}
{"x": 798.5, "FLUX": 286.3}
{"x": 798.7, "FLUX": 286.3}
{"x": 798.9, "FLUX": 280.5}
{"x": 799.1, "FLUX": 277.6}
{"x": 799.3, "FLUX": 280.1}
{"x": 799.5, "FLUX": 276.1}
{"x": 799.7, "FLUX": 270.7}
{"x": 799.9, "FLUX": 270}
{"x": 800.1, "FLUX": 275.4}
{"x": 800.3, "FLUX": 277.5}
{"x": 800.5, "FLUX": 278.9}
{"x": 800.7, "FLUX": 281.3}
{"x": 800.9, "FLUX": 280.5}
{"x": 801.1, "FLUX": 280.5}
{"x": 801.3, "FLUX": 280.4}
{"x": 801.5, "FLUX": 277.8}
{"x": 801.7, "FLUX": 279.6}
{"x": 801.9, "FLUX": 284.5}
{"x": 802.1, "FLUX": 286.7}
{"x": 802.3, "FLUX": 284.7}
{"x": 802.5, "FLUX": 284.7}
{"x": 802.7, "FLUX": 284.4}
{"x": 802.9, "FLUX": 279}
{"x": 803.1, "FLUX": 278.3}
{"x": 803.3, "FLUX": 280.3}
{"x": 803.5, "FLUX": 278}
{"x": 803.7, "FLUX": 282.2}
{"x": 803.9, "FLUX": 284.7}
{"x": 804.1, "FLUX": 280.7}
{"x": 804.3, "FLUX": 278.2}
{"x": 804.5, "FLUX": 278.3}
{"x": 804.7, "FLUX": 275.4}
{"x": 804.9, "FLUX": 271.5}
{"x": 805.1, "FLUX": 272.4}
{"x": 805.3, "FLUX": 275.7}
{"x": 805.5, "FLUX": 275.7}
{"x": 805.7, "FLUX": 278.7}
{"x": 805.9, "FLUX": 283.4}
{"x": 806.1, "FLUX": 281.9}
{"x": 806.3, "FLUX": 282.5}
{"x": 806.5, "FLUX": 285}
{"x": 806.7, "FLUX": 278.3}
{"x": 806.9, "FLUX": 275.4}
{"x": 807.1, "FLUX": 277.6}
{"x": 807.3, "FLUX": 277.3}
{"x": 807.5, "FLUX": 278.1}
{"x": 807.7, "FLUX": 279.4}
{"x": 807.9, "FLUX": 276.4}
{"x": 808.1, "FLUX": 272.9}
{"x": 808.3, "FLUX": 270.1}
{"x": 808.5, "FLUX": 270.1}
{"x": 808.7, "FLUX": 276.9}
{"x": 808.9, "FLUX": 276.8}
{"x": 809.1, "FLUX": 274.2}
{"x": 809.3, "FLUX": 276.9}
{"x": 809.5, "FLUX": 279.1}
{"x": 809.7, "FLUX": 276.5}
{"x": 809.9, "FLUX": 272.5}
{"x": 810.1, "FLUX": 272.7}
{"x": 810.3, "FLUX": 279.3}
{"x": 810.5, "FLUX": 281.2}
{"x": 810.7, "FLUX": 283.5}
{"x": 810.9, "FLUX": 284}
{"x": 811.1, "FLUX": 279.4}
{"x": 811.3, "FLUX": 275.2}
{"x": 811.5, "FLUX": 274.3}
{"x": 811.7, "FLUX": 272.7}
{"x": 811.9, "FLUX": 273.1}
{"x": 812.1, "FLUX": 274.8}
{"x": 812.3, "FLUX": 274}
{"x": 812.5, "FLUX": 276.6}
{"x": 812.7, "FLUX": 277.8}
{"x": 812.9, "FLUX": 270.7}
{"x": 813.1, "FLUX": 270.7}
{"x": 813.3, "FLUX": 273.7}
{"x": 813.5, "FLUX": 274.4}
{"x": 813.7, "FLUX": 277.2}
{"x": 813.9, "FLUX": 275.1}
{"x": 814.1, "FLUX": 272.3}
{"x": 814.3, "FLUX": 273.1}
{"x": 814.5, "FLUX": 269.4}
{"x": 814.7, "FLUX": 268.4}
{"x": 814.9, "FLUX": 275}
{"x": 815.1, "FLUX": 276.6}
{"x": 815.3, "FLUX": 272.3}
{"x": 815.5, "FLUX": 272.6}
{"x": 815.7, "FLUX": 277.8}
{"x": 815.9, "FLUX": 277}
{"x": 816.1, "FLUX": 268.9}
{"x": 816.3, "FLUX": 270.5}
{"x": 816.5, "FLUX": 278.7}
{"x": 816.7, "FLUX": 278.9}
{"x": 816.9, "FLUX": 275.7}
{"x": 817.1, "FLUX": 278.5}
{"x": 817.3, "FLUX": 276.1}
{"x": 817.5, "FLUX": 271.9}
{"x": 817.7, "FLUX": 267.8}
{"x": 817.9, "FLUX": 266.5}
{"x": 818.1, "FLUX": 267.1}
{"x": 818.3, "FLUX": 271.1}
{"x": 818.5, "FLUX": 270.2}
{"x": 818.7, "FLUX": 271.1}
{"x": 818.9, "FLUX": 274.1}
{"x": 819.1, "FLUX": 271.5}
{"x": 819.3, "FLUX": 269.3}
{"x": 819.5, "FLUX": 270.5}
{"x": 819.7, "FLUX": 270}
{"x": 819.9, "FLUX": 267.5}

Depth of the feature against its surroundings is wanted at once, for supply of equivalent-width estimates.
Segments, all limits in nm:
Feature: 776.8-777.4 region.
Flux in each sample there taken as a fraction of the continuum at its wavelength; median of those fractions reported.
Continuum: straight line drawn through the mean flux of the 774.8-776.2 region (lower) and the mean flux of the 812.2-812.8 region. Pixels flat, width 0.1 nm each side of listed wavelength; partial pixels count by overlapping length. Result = 1.010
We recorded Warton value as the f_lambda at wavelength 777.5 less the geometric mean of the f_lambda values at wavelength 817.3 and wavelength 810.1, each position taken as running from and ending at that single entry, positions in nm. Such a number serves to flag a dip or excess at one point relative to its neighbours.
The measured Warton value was 23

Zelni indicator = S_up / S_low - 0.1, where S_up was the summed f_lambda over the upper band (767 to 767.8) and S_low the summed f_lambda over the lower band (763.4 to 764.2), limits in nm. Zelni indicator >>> 0.891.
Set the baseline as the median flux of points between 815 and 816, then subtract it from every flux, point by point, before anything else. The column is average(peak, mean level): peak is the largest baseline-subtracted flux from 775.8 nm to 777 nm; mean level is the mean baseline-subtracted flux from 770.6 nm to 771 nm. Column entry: 25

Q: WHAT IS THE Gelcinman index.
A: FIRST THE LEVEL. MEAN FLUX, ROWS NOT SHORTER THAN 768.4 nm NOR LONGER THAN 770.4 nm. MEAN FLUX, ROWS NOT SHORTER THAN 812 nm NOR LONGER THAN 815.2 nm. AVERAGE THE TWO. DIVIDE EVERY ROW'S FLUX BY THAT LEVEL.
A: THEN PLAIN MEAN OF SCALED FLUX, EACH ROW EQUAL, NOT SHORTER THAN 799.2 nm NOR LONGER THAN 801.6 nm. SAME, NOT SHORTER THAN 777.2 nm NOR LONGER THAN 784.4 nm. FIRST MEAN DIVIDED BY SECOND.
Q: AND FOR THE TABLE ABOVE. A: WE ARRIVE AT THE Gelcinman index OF 0.95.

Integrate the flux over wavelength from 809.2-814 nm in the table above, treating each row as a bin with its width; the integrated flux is 1325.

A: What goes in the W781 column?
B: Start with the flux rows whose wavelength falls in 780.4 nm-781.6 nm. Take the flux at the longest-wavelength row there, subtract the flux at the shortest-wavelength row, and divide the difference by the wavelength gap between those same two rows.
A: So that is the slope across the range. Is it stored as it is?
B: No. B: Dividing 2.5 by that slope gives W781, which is 0.3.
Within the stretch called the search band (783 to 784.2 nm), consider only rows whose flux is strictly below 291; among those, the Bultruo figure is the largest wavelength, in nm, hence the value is 784.1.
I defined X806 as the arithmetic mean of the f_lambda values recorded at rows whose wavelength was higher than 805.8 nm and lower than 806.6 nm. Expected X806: 283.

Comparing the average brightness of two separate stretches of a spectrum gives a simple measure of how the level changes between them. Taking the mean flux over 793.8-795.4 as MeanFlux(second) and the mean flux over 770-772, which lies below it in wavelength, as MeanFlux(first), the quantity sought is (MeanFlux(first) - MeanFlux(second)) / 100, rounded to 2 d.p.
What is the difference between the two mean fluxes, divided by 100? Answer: 0.09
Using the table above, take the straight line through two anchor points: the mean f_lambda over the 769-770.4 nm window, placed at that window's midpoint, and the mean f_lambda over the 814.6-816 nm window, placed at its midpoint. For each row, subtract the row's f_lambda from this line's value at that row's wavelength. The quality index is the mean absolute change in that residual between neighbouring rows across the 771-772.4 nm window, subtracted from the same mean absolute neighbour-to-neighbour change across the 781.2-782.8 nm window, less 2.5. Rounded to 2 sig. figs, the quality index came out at -3.6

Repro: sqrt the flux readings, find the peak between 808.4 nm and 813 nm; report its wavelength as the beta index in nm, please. 810.9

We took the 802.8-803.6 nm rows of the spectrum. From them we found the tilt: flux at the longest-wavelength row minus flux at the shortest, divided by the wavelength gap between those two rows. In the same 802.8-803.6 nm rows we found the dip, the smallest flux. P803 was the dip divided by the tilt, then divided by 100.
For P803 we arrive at -1.7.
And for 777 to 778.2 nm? -1.2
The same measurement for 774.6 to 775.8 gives 1.2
